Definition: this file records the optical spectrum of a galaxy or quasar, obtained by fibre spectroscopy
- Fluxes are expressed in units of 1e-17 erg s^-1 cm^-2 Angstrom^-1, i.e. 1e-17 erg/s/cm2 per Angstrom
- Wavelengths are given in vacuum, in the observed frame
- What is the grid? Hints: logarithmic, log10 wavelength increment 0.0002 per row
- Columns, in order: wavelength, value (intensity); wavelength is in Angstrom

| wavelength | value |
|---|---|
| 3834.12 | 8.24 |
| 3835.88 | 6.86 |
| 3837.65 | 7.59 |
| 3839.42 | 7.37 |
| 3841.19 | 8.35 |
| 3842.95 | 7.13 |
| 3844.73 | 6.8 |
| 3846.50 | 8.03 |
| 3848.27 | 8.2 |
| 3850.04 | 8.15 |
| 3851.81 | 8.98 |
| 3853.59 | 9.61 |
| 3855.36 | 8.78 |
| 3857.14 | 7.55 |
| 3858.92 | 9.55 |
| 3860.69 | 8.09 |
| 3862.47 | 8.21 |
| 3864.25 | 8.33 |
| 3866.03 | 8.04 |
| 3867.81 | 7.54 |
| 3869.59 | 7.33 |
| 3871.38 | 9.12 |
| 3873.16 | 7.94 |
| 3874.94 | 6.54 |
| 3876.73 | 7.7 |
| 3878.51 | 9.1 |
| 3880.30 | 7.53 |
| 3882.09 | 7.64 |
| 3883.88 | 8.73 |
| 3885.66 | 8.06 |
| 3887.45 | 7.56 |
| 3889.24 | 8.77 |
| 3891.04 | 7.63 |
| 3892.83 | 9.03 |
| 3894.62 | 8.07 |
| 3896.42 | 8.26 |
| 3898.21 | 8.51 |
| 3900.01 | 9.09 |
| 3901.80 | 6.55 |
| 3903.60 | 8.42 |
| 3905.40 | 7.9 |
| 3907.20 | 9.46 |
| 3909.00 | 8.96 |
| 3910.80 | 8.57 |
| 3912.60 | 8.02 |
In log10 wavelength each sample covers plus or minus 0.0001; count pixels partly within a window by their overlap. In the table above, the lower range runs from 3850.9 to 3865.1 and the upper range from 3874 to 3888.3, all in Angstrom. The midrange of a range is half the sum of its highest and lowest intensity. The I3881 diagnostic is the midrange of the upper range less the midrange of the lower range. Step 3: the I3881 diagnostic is -0.76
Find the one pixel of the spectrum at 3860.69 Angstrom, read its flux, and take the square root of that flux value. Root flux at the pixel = 2.84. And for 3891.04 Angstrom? 2.76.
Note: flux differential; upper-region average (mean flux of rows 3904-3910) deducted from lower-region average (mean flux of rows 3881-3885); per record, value -0.6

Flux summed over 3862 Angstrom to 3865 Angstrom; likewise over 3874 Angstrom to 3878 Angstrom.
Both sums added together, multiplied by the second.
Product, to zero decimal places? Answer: 438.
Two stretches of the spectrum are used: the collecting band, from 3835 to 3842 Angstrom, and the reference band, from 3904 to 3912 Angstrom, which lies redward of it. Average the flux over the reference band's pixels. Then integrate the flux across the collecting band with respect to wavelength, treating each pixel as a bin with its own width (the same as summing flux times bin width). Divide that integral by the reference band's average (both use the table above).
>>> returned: 6.1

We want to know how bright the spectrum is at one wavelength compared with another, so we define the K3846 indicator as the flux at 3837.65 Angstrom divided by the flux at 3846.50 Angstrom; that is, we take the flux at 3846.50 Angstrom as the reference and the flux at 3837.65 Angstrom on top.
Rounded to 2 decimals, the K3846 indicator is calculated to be 0.95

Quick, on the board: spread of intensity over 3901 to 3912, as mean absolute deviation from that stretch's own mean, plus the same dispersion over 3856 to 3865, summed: 1.20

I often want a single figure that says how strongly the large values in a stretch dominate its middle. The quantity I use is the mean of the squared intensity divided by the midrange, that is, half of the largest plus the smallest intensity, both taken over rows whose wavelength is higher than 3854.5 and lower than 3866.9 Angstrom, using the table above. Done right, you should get 8.2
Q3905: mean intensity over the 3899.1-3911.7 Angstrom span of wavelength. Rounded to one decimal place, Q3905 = 8.4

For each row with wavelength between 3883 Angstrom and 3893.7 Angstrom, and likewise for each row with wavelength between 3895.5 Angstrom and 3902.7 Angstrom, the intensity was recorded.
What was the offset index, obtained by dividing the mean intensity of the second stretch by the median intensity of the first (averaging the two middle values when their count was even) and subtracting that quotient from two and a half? 1.53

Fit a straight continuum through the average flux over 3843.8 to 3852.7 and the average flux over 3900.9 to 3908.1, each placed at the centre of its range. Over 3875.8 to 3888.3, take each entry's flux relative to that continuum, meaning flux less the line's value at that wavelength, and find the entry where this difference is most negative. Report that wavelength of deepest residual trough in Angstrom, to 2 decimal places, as 3880.30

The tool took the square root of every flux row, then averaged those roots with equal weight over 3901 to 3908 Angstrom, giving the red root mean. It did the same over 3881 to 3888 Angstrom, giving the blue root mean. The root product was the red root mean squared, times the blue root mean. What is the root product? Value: 22.7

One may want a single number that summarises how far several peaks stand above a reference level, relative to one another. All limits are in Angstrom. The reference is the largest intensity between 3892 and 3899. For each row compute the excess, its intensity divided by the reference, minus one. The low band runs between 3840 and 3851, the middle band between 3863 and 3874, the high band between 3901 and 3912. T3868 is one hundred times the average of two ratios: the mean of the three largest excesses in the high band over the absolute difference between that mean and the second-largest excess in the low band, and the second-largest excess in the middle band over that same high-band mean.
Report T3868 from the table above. 1048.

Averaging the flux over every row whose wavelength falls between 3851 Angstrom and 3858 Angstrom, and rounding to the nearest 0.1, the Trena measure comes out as 8.7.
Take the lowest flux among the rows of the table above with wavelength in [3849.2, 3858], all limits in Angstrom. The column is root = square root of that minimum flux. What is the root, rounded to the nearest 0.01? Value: 2.75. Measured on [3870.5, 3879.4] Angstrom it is 2.56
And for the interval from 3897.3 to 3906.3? 2.56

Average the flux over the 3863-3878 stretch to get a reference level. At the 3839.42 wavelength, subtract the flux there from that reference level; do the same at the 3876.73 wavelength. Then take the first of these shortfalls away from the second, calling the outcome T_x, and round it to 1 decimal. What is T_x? -0.3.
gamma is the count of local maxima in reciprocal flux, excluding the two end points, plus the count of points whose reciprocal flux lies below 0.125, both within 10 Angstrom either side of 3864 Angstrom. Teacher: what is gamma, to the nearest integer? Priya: 10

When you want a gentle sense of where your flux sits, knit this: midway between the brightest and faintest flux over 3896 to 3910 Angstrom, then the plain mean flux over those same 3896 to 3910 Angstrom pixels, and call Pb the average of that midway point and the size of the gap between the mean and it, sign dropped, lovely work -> 4.20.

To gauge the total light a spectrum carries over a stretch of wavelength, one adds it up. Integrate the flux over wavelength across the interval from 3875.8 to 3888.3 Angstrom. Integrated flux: 101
